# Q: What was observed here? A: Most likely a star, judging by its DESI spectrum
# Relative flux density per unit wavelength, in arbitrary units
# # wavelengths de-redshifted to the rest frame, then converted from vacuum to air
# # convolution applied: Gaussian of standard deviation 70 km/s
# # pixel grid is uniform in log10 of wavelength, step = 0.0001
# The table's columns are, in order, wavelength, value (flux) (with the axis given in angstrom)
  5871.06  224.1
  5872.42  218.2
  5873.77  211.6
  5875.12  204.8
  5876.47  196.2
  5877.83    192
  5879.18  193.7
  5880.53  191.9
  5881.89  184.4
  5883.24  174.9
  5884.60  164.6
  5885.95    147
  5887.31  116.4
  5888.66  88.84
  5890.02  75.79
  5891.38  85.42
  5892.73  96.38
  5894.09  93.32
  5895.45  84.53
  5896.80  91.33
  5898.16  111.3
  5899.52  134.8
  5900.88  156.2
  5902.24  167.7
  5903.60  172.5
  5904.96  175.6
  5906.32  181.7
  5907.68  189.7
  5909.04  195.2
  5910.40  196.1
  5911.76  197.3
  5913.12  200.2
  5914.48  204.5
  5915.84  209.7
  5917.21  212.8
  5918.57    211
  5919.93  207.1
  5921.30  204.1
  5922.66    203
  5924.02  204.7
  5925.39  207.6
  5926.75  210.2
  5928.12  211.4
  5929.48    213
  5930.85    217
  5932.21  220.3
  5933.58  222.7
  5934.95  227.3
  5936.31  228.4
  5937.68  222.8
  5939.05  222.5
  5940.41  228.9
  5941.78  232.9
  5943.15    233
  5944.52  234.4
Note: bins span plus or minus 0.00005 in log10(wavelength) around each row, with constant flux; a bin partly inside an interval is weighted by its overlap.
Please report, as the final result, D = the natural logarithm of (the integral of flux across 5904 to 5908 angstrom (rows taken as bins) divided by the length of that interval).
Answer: 5.20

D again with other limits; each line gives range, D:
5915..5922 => 5.34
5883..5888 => 5.00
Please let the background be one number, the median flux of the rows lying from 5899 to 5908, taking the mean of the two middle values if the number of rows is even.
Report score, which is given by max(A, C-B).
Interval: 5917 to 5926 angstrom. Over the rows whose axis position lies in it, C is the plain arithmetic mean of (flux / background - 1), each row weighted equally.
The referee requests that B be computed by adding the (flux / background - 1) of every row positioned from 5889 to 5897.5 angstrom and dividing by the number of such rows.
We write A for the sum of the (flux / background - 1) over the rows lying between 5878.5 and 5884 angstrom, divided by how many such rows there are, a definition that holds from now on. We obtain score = 0.69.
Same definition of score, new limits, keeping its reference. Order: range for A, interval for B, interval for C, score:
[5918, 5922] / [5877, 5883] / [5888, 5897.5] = 0.20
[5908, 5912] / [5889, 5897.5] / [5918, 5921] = 0.70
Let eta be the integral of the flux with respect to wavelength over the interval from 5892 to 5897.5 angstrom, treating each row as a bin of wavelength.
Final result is 503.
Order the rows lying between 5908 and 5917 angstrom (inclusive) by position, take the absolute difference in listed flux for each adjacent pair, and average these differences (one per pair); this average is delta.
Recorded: 2.9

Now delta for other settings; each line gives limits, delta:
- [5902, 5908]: 5.5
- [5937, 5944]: 2.7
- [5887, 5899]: 12.5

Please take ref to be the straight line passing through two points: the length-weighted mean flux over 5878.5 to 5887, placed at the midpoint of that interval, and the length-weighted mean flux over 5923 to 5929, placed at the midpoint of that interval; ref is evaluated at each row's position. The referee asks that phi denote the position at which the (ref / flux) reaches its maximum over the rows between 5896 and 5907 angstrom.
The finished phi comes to 5896.80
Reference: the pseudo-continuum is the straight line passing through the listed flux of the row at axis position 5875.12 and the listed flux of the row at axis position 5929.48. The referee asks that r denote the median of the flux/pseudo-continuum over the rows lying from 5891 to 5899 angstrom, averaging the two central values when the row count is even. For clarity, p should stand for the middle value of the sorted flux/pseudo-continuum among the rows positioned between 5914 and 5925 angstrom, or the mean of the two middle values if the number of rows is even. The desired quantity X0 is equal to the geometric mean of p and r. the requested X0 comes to 0.66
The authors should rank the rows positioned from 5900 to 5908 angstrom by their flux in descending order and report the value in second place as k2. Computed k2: 181.7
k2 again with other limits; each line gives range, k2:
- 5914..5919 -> 211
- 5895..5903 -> 156.2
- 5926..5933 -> 217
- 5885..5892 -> 116.4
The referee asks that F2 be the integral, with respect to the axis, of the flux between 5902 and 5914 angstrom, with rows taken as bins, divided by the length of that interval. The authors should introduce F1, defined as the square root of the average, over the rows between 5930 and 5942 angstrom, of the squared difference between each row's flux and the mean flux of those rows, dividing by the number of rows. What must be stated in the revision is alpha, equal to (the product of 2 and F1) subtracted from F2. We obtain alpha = 178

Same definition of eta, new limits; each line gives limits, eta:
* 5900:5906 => 1006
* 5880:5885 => 896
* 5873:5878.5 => 1108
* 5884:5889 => 658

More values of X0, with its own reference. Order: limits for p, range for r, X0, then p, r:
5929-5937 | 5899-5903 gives 0.88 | 1.04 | 0.7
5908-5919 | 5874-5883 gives 0.95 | 0.96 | 0.9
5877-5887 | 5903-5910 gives 0.88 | 0.90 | 0.9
